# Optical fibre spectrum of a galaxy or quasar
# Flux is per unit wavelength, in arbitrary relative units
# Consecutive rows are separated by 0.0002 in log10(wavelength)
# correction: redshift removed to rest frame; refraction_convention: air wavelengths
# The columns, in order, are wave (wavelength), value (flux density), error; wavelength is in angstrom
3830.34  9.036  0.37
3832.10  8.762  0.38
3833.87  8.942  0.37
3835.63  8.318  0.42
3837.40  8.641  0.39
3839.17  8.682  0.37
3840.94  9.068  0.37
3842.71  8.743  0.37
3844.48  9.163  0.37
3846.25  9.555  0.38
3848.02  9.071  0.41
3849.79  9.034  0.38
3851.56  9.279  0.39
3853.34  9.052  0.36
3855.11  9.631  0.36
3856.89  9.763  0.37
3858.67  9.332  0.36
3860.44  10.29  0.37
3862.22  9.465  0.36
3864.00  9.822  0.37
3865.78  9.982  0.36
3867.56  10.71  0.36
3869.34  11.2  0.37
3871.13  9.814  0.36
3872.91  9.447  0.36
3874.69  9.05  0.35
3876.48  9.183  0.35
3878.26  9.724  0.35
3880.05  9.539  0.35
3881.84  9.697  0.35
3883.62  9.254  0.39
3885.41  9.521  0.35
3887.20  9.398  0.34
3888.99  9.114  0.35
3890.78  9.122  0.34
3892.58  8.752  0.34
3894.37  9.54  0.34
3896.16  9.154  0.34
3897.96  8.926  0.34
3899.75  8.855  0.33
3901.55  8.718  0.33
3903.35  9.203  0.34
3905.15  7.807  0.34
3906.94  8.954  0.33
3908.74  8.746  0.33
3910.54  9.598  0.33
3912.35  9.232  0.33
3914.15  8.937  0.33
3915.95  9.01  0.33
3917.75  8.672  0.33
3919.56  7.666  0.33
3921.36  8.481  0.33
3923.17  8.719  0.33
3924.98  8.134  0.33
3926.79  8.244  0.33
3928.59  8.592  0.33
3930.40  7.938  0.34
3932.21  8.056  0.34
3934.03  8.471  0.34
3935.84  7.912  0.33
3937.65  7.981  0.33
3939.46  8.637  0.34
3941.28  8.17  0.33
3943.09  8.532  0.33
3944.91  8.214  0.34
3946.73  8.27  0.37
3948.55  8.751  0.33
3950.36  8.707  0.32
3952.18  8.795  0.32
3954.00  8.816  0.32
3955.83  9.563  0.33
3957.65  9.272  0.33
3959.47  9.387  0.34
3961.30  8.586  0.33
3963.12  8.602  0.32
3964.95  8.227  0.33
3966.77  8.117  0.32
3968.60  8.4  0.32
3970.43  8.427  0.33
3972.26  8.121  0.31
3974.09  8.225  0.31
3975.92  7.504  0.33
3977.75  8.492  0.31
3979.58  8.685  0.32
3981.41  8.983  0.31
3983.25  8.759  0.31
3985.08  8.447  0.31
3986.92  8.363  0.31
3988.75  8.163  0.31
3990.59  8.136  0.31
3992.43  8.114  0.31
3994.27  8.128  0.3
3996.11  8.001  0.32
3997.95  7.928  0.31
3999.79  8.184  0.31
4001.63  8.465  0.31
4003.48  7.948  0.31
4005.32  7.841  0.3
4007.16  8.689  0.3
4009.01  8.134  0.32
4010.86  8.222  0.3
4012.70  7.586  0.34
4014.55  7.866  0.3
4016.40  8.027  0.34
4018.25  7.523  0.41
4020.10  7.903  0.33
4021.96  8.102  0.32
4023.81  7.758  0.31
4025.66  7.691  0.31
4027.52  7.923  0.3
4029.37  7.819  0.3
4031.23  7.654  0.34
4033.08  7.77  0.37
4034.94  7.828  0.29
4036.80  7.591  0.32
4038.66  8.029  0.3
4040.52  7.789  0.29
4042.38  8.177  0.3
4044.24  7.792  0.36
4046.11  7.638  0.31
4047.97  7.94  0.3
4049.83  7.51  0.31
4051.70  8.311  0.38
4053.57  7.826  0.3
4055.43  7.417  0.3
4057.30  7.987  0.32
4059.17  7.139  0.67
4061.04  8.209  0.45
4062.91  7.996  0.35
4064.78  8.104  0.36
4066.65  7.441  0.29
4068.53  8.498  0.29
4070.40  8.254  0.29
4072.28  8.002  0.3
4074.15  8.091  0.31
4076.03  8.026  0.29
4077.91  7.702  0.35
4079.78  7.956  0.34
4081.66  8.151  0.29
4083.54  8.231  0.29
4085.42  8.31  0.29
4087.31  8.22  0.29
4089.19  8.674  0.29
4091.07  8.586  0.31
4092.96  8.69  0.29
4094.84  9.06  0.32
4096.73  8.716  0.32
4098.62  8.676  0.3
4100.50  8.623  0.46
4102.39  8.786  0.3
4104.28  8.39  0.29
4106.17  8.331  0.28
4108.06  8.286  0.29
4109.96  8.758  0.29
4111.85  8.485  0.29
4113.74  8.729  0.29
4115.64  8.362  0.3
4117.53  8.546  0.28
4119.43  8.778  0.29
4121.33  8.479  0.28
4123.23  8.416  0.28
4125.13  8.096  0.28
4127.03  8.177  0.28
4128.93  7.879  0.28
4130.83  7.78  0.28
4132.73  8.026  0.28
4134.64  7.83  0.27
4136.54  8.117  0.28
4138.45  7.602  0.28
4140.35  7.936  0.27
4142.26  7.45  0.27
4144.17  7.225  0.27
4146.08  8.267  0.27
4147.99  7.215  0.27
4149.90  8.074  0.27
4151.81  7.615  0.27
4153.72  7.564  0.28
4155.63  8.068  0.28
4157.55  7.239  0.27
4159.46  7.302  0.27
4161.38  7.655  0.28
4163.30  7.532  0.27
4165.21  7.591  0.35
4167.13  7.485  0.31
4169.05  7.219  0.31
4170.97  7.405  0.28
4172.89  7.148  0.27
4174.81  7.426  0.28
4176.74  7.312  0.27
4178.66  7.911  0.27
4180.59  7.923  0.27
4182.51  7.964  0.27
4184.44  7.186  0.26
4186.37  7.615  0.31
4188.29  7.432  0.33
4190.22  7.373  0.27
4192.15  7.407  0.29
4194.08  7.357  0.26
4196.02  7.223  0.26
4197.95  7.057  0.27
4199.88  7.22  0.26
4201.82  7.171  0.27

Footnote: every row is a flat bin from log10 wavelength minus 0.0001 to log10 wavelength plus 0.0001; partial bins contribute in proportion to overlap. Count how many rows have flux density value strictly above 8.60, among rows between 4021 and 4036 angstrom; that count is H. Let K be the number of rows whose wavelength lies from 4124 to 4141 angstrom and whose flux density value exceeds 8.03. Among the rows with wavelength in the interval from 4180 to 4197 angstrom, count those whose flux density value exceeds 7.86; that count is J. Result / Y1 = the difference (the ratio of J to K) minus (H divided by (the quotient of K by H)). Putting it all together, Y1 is 0.7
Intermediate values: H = 0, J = 2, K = 3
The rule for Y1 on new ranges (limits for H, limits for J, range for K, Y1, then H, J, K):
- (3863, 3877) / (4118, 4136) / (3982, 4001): -7.1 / 8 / 7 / 8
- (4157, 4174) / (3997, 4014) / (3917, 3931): 1.2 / 0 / 7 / 6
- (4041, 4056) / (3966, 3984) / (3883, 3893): 1.5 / 0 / 9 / 6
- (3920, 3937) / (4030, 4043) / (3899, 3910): 0.2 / 1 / 2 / 5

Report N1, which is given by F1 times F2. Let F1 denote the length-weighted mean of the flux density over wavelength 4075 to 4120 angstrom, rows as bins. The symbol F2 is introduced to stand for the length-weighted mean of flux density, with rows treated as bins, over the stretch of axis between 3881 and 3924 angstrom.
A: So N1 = 75.8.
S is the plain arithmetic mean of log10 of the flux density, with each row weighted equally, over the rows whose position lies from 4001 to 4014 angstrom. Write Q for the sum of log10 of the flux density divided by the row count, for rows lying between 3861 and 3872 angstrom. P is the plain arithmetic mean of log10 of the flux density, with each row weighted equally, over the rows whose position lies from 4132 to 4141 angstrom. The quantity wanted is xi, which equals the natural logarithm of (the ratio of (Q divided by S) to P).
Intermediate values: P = 0.898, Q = 1.01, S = 0.910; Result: 0.21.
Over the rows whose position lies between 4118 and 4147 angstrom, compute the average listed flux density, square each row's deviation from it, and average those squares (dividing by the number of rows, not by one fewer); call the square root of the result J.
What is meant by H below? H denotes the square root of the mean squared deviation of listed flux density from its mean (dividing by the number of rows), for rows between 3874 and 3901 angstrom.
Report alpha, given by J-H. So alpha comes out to 0.10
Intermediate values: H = 0.29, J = 0.39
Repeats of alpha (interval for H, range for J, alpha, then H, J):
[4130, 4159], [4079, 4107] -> -0.05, 0.34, 0.28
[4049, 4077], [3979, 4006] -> -0.05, 0.37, 0.32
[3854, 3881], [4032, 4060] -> -0.26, 0.55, 0.29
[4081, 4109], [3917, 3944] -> 0.07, 0.25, 0.32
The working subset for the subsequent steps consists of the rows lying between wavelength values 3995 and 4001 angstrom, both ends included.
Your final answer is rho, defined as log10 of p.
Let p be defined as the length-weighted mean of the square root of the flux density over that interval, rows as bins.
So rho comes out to 0.454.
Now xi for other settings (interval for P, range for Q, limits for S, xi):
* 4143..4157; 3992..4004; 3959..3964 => 0.08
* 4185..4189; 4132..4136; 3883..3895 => 0.06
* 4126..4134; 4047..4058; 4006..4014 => 0.08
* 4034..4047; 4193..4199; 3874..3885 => -0.01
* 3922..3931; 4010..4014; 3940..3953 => 0.05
